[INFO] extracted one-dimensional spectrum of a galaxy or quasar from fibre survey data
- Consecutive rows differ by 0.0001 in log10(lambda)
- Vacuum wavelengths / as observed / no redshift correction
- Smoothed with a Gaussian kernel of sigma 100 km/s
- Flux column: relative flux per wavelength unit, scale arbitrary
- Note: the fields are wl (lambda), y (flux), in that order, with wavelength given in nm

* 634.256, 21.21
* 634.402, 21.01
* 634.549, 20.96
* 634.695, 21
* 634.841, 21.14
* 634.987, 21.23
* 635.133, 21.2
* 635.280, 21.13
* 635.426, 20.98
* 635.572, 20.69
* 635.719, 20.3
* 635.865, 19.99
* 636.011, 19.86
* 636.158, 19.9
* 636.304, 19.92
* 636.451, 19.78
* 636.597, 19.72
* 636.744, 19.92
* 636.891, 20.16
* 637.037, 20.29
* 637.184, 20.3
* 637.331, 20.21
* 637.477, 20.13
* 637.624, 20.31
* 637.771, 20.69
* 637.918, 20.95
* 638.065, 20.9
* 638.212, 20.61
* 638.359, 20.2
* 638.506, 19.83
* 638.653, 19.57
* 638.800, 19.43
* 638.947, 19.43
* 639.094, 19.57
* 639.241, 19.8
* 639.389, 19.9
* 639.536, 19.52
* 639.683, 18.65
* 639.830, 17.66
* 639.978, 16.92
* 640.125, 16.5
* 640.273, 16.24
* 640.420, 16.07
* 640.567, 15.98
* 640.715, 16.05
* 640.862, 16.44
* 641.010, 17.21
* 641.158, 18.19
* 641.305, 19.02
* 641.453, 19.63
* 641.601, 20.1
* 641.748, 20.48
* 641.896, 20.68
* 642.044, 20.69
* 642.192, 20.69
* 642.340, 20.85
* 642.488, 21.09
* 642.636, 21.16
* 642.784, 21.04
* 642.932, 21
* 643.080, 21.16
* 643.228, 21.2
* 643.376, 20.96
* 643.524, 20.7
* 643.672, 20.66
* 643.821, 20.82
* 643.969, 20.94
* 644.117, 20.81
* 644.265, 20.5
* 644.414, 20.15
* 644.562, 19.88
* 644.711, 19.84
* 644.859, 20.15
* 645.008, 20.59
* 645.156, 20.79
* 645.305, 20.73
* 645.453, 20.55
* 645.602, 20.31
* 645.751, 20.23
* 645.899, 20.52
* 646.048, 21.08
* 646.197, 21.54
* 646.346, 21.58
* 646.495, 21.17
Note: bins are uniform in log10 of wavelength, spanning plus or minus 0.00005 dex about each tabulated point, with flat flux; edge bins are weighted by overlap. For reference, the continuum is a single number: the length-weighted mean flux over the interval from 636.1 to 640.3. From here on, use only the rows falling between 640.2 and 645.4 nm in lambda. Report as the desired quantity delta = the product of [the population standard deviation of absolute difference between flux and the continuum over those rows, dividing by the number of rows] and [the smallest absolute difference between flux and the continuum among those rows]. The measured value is 0.042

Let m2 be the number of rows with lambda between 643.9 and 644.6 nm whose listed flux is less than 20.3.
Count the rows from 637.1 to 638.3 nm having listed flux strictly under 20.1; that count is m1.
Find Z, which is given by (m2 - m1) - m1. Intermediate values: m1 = 0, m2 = 2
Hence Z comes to 2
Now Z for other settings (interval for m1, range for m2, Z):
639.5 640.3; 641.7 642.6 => -12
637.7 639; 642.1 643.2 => -8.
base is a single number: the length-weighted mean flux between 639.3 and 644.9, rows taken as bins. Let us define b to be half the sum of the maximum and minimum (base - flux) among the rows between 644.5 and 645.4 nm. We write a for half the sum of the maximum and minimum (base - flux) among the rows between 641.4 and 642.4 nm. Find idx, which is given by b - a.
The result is -0.1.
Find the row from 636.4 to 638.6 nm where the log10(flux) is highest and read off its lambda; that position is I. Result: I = 637.918 nm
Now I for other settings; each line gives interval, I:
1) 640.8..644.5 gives 643.228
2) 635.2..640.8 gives 635.280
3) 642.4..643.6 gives 643.228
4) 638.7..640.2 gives 639.389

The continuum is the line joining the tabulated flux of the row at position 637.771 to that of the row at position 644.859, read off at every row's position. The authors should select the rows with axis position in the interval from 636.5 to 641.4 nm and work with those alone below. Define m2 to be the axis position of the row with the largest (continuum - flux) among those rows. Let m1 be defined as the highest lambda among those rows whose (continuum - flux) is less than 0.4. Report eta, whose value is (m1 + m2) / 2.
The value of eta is 639.39 nm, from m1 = 638.212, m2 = 640.567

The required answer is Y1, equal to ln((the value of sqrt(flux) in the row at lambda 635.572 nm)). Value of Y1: 1.51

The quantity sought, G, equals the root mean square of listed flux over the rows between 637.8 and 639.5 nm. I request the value 20.0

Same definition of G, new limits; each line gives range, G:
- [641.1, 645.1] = 20.5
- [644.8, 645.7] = 20.5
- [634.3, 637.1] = 20.5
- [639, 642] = 18.3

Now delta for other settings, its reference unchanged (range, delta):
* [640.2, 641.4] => 0.604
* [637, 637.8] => 0.096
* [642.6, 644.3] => 0.192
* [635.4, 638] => 0.050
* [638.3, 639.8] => 0.004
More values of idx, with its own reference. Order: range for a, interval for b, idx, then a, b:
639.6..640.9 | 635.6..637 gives -2.7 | 2.15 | -0.5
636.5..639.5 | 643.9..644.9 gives -0.2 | -0.73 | -0.9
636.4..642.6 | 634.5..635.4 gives -2.6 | 0.93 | -1.6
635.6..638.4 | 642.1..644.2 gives -0.6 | -0.87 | -1.5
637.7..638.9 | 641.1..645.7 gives 0.5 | -0.73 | -0.2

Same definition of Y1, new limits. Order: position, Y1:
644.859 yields 1.50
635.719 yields 1.51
